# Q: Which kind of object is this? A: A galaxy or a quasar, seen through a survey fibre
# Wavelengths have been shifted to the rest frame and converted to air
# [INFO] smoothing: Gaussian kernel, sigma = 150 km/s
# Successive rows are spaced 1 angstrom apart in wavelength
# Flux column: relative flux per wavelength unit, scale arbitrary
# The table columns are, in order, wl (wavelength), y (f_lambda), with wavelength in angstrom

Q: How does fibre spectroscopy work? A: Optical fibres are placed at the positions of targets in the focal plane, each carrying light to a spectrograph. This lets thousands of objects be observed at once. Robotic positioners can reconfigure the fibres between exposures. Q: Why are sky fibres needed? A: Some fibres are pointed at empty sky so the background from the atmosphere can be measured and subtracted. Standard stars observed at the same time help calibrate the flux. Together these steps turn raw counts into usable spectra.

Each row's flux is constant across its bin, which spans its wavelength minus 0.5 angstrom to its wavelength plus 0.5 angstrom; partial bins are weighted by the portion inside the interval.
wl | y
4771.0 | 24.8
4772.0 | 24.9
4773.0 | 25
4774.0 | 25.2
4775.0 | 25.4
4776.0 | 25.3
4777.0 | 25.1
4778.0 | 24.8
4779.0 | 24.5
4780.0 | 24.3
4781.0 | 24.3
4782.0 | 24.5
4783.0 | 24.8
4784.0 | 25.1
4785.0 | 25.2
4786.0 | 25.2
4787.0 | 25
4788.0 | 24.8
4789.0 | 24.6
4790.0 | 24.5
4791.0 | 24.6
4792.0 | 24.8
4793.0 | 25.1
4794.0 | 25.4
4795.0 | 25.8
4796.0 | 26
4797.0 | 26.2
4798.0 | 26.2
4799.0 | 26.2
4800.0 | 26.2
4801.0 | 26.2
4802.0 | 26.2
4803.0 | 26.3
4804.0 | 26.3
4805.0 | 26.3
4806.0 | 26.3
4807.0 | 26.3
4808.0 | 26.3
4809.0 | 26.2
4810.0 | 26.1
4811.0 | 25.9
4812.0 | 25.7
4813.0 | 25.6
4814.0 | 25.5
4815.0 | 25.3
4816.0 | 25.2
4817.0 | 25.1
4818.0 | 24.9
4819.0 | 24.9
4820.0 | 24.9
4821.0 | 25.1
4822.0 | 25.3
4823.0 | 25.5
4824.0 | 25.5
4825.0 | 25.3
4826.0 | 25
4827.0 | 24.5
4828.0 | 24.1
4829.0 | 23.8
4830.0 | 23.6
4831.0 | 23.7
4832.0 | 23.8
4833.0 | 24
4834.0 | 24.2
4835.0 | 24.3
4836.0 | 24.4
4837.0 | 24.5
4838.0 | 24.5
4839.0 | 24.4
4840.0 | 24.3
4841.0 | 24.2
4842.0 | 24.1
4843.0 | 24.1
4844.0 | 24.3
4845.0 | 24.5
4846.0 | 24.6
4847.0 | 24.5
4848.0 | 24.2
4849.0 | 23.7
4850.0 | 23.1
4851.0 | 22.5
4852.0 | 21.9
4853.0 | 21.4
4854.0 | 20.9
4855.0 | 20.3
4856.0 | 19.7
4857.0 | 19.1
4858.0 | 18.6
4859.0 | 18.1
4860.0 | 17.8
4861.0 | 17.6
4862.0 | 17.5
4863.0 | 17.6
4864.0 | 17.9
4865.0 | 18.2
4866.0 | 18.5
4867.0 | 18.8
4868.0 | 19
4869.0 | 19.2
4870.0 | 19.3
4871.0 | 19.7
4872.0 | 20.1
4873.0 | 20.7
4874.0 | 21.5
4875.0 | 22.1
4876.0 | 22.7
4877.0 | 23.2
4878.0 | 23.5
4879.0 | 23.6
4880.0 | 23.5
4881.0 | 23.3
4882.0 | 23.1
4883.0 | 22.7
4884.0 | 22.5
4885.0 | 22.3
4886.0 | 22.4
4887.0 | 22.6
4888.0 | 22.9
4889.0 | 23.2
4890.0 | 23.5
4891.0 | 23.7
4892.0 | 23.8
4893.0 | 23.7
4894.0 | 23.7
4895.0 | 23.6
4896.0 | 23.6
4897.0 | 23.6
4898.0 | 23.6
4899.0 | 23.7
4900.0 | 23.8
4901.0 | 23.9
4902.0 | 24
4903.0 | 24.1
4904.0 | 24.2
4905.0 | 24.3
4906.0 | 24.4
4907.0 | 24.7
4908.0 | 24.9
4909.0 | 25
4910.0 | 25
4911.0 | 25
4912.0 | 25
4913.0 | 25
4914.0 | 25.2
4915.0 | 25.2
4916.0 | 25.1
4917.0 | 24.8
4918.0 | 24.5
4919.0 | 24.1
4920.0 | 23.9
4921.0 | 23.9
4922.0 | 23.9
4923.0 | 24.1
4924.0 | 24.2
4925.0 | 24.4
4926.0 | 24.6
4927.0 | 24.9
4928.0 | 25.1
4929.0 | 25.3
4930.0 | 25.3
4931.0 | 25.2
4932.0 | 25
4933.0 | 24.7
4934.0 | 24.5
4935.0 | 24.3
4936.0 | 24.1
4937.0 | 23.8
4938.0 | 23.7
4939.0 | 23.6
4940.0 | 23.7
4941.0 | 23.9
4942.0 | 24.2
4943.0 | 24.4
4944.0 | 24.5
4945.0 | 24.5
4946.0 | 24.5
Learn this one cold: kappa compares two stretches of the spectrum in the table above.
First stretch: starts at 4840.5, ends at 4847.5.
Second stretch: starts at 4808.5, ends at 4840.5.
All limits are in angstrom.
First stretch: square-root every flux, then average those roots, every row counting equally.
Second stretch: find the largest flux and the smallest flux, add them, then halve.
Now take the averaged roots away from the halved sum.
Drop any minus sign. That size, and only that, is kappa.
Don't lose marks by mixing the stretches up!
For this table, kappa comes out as 20.0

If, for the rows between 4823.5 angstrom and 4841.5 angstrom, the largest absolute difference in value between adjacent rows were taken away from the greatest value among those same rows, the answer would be 25.0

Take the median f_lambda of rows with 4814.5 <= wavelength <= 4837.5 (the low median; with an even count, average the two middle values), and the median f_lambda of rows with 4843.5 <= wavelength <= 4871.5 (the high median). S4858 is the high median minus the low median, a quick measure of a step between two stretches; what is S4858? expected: -5.4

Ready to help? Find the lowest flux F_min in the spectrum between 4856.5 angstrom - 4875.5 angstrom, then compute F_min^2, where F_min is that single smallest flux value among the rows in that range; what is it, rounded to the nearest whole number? 306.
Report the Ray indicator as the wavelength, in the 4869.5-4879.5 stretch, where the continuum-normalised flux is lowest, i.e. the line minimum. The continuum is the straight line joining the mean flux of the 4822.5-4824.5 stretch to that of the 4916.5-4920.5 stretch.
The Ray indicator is 4870.0 angstrom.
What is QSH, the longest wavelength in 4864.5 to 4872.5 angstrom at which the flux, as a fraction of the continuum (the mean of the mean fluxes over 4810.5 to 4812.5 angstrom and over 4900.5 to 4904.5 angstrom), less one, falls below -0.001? 4872.0 angstrom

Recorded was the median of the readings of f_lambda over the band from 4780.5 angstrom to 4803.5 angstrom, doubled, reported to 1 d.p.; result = 50.4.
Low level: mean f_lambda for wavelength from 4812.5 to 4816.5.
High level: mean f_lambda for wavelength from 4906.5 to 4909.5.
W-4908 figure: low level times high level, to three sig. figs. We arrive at 632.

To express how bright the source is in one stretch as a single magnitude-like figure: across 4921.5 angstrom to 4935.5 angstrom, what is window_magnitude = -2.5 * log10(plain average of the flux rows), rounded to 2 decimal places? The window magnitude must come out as -3.48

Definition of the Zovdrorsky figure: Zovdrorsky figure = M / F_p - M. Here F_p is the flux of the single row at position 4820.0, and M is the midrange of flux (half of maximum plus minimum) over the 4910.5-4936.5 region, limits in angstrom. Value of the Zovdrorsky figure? -23.6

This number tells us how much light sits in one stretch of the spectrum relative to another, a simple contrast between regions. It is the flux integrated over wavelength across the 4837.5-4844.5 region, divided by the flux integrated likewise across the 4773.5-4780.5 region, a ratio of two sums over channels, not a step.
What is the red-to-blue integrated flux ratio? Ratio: 0.973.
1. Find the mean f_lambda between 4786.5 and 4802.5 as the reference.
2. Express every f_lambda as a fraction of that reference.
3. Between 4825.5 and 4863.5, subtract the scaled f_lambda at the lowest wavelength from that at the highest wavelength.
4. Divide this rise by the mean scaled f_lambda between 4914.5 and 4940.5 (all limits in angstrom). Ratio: -0.30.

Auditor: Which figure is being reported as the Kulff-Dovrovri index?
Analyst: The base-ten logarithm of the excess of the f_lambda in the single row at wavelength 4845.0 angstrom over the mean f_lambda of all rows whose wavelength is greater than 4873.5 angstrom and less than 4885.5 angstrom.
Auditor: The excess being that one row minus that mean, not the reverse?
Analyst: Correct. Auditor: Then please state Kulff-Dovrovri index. 0.22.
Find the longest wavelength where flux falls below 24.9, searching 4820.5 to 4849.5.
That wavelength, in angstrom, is 4849.0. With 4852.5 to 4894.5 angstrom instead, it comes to 4894.0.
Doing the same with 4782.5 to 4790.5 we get 4790.0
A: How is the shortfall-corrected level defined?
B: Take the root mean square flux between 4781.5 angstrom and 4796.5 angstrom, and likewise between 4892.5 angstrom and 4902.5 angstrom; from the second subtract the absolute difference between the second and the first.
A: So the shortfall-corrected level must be 22.4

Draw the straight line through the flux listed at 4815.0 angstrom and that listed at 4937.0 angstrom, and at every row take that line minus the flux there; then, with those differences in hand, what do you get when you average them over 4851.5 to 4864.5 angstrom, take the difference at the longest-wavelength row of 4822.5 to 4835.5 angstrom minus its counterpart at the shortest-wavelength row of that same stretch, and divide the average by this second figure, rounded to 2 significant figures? 5.4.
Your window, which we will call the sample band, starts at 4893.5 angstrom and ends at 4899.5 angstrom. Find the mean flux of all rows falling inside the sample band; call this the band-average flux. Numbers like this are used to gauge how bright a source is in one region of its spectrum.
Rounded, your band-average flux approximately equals 23.6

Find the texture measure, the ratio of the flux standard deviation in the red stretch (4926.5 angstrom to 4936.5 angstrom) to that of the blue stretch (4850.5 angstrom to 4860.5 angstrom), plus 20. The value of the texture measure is 20.3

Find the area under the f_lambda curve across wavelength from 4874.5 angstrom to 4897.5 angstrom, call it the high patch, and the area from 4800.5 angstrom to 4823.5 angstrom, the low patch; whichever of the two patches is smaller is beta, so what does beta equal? 533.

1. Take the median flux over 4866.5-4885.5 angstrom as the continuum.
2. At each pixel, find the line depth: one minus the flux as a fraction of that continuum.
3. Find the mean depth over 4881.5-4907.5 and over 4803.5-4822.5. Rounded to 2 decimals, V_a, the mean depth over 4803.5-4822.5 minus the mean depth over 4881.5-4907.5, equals -0.10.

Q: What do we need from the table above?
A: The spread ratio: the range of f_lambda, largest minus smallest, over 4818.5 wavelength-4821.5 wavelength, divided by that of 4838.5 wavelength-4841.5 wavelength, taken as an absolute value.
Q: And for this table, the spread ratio 1.00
